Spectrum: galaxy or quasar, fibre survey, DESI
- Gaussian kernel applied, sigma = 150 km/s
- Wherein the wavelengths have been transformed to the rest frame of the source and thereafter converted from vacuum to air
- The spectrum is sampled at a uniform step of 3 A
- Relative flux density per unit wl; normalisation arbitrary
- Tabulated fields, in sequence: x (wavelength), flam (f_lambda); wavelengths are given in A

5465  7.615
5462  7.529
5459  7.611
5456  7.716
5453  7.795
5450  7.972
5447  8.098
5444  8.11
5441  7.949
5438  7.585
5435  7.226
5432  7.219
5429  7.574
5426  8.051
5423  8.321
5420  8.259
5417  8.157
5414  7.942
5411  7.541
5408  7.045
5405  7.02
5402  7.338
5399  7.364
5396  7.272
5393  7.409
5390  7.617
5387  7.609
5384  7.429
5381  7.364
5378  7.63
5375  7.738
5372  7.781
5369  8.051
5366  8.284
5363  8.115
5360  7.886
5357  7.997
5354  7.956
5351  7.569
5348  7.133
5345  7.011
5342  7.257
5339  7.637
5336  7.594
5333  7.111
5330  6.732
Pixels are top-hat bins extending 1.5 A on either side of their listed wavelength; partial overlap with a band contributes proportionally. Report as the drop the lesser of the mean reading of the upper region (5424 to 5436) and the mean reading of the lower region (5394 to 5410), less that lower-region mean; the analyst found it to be 0.00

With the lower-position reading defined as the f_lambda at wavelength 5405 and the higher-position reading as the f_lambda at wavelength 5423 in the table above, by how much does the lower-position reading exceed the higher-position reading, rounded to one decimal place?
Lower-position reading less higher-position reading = -1.3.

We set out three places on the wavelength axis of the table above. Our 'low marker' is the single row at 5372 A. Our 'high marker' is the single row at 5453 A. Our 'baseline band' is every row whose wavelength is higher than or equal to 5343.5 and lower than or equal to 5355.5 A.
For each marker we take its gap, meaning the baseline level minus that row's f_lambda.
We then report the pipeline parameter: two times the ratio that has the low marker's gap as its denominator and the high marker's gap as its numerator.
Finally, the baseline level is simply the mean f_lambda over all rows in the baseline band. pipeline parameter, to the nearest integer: 2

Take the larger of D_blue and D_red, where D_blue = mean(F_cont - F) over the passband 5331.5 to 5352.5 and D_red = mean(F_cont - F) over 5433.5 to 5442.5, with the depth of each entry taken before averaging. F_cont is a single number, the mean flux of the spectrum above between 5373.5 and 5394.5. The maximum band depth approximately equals 0.21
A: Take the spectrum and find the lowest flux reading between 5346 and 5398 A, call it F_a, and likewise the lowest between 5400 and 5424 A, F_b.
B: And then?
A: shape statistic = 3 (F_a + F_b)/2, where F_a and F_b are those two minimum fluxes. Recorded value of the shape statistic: 21.2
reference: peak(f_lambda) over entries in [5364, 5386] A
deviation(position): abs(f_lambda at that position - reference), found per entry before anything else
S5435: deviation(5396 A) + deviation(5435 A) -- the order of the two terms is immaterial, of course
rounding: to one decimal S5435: 2.1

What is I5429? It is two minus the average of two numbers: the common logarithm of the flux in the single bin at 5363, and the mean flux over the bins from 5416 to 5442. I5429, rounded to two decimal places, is -2.36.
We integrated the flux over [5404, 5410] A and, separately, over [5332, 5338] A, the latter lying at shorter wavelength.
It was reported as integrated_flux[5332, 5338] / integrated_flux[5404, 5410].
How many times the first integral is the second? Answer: 1.05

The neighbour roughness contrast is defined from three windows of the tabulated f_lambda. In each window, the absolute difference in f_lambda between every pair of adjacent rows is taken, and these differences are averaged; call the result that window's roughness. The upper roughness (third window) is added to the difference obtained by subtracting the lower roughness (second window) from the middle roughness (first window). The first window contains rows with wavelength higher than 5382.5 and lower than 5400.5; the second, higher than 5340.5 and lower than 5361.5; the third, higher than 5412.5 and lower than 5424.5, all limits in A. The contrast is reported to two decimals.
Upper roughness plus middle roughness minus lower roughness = 0.03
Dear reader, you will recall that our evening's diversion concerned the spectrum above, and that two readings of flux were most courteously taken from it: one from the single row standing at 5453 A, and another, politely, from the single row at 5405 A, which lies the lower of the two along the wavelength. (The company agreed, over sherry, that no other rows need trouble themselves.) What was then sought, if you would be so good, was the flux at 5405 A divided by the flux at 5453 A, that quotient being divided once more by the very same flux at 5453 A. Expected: 0.116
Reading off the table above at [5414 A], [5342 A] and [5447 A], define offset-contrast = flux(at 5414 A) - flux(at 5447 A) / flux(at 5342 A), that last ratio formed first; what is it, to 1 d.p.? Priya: 6.8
